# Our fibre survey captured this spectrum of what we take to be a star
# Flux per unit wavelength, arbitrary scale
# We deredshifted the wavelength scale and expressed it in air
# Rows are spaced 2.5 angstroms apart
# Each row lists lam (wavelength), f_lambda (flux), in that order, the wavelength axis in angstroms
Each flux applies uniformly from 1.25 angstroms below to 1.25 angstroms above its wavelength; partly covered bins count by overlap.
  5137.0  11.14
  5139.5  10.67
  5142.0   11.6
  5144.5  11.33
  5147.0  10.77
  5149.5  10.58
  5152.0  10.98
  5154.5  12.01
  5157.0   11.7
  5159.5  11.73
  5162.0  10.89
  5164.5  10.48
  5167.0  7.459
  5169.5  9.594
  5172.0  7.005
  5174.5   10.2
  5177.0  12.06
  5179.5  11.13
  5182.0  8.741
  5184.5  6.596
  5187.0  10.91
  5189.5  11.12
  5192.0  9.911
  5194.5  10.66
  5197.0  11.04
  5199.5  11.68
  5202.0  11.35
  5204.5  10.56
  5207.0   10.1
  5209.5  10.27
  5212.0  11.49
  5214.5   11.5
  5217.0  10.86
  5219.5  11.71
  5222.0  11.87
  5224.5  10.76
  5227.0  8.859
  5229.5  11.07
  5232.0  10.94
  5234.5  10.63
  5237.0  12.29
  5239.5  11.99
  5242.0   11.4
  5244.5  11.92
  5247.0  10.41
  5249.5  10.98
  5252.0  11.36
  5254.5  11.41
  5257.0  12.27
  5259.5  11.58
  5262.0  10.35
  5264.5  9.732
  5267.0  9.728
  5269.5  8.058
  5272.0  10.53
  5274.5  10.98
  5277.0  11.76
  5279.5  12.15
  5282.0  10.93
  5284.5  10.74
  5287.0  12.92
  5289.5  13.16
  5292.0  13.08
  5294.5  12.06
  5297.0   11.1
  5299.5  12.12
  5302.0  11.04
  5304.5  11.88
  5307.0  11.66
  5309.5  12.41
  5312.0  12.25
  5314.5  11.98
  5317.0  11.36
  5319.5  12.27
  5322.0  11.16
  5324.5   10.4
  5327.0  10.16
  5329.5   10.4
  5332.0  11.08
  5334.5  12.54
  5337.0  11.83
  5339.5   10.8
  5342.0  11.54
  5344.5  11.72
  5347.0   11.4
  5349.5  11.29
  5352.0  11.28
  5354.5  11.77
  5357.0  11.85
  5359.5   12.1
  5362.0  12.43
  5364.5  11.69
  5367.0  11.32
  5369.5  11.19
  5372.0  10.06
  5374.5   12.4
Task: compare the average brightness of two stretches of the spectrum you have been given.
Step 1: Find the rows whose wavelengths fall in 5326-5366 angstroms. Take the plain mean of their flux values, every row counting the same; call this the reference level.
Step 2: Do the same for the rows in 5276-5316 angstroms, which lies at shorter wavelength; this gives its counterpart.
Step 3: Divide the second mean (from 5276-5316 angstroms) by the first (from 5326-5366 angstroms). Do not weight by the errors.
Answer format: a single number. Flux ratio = 1.04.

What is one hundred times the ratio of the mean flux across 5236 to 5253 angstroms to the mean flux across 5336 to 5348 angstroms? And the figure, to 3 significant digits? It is 100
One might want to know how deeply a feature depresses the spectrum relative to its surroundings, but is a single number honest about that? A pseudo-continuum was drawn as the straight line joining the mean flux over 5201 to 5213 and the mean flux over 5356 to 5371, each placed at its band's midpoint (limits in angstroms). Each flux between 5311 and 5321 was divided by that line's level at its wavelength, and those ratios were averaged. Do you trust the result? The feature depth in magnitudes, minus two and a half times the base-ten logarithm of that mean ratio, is -0.047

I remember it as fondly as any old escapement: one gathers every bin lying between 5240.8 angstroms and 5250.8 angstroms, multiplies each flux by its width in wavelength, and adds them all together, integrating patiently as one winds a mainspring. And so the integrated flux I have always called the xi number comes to 112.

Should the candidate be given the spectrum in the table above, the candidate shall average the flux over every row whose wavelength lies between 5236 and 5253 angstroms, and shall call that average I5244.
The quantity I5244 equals 11.5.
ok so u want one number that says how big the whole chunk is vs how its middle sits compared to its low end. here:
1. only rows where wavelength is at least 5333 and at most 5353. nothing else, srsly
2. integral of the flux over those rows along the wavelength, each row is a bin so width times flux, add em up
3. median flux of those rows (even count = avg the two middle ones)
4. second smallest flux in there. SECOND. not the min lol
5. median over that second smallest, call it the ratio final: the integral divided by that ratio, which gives 227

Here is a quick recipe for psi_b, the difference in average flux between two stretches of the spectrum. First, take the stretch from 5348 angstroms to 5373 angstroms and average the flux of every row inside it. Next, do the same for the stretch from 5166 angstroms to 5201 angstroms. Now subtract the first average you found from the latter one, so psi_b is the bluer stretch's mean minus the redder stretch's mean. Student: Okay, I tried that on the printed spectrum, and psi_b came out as -1.6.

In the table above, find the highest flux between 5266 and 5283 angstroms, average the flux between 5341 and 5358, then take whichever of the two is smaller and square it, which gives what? 133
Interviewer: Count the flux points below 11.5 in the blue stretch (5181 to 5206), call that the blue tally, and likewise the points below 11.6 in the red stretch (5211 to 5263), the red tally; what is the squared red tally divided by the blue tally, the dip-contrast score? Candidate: 25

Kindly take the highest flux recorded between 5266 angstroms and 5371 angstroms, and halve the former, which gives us 6.6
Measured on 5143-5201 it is 6.0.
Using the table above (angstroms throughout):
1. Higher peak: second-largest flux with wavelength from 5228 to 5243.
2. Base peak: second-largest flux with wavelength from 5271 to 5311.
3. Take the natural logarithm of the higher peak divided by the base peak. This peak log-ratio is -0.087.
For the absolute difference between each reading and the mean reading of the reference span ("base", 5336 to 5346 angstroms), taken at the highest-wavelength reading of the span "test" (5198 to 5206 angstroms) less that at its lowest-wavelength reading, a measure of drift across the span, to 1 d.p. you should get 0.7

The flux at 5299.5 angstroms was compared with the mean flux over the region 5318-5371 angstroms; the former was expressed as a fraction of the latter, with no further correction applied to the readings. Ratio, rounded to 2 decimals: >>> 1.06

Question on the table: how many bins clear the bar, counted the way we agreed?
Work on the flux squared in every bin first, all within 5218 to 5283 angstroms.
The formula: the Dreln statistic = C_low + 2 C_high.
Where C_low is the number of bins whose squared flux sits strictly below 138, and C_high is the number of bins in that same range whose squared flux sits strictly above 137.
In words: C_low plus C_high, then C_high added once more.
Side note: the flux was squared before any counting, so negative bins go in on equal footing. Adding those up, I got 35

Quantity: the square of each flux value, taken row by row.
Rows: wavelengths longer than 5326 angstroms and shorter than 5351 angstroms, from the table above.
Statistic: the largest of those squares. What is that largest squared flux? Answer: 157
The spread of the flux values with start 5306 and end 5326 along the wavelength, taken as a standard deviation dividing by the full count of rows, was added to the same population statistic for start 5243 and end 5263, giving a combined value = 1.3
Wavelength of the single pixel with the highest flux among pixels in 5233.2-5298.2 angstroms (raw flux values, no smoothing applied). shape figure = 5289.5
